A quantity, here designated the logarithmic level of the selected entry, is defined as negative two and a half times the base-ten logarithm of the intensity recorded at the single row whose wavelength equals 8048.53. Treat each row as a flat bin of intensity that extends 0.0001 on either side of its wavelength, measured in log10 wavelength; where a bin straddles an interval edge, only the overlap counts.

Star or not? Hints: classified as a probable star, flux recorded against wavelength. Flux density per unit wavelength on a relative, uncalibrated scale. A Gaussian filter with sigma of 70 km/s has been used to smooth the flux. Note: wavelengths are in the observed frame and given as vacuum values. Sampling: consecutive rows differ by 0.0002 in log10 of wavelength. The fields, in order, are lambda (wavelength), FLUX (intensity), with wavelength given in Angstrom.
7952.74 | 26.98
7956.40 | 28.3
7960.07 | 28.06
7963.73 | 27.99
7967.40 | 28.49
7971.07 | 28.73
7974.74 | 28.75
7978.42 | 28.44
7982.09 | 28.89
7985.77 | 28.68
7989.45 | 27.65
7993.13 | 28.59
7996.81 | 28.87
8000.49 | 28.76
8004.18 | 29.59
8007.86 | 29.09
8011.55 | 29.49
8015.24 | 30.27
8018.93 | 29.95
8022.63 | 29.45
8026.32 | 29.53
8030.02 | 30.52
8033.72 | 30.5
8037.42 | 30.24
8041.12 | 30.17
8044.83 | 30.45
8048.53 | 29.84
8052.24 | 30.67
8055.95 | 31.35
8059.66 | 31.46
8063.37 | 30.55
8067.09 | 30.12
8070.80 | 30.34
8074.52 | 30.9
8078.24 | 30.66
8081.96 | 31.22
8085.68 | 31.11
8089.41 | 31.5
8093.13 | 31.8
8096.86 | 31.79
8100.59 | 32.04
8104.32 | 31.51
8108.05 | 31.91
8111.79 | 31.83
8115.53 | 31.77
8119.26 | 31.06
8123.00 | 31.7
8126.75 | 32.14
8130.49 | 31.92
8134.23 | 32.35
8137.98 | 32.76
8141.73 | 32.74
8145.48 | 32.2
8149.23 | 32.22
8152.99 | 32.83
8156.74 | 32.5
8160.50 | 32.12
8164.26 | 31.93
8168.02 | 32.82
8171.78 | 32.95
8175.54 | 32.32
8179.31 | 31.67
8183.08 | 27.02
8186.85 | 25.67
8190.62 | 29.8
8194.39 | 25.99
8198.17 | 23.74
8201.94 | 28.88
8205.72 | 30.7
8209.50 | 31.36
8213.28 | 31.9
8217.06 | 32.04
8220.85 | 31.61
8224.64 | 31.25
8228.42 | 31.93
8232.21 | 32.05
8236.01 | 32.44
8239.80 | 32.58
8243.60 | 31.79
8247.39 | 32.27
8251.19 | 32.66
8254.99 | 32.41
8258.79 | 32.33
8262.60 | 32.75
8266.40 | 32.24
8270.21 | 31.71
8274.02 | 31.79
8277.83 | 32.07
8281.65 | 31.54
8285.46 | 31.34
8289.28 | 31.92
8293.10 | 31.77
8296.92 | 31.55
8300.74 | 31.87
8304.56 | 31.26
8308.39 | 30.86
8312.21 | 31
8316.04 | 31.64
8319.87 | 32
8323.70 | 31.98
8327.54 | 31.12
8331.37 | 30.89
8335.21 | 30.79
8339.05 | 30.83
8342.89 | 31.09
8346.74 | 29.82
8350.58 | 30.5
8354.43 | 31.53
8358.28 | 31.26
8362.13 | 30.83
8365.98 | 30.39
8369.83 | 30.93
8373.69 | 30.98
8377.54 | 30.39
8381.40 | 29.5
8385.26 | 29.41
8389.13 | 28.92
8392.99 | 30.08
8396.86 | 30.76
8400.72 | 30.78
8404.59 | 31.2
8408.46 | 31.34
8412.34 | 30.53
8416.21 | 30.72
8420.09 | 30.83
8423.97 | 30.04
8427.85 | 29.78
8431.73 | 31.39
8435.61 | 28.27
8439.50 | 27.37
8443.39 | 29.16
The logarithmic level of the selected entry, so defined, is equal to -3.69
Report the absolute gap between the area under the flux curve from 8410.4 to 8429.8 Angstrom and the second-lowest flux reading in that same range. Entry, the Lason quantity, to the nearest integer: 559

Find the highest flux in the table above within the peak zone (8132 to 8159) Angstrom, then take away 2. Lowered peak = 30.8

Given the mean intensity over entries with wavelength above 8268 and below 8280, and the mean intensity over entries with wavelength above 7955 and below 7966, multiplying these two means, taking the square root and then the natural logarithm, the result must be 3.40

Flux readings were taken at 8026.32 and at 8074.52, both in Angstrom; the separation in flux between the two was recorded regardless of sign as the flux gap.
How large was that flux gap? 1.4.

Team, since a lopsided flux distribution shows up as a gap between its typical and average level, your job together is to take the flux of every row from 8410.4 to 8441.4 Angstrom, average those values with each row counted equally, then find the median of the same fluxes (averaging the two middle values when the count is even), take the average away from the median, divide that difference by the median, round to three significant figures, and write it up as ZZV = 0.0138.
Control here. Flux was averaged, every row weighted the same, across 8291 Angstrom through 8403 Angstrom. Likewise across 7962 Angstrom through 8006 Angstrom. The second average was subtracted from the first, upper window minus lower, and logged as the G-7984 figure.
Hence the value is 2.2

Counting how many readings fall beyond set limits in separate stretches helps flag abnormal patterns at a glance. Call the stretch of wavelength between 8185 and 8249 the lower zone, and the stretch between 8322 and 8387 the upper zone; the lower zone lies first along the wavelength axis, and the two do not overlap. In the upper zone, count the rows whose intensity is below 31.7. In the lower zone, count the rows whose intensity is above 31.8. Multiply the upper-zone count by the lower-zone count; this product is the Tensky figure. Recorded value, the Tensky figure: 112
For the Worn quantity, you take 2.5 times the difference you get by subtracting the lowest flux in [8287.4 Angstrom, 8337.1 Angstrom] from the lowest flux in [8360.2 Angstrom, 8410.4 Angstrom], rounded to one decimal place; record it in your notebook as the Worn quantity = -4.7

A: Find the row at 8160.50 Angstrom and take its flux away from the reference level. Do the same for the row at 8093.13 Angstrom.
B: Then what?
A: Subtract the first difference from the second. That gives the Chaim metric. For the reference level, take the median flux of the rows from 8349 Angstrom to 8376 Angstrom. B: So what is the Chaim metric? 0.3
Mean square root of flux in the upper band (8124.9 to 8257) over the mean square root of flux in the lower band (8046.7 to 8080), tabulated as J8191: 1.01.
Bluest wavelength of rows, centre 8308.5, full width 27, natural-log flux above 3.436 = 8296.92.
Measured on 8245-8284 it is 8247.39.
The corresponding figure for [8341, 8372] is 8342.89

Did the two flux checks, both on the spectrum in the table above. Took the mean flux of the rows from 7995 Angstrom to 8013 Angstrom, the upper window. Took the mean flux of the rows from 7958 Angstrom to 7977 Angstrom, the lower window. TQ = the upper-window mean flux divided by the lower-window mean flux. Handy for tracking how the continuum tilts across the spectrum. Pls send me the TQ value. 1.03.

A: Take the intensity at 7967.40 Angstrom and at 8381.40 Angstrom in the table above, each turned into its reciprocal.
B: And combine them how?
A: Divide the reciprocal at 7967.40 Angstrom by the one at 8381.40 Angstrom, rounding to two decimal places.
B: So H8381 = 1.04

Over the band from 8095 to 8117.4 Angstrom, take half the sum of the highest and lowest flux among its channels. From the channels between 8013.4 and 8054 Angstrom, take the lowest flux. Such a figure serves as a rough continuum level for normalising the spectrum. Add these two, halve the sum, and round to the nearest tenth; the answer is 30.6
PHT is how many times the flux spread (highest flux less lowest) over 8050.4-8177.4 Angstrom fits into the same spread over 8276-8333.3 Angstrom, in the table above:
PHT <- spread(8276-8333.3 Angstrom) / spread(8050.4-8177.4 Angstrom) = 0.4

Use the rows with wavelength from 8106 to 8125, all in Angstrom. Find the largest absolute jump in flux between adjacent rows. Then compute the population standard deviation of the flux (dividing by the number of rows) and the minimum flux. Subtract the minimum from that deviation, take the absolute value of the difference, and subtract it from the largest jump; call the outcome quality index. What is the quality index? -30.0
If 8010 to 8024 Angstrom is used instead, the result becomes -28.3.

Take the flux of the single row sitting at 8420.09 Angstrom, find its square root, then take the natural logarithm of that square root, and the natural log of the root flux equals 1.714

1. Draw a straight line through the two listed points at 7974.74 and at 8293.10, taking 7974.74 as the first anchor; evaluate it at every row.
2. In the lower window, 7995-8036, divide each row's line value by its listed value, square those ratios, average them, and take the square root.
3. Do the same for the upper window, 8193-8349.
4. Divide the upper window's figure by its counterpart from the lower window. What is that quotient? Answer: 1.03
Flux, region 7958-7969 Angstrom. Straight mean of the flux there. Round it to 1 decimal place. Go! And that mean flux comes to 28.2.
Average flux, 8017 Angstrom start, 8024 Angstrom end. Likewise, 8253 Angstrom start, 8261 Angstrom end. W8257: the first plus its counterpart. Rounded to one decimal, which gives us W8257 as 62.1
